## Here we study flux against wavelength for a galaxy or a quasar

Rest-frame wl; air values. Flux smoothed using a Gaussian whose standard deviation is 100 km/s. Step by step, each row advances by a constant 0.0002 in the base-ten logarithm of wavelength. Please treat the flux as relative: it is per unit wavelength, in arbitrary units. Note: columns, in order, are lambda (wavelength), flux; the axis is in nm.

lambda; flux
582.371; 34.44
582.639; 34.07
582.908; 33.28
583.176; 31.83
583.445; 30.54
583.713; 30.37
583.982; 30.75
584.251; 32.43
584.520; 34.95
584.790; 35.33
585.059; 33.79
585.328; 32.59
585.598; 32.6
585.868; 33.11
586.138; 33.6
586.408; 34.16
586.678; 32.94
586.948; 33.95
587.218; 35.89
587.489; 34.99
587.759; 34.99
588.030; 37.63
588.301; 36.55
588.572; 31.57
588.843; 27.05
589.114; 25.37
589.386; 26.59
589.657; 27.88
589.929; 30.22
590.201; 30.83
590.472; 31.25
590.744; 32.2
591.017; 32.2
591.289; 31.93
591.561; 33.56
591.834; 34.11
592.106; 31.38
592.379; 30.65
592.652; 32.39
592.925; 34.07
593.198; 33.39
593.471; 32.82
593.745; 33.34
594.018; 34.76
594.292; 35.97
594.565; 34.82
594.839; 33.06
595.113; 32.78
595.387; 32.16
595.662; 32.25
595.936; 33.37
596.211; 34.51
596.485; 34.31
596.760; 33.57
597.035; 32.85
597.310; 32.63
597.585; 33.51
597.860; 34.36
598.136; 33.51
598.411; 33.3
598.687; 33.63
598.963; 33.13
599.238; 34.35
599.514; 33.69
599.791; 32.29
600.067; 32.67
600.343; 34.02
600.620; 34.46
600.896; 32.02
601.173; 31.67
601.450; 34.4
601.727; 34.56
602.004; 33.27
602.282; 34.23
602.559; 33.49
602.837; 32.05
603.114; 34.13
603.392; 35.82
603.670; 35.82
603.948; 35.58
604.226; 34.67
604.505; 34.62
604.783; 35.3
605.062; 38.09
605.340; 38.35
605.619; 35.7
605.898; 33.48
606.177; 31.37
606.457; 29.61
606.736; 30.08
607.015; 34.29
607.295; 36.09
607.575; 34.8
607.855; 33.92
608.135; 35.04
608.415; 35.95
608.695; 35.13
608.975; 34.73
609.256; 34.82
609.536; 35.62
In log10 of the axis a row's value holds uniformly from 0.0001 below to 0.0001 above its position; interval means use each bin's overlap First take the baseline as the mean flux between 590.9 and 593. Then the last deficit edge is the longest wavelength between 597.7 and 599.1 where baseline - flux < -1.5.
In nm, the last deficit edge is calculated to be 597.860 nm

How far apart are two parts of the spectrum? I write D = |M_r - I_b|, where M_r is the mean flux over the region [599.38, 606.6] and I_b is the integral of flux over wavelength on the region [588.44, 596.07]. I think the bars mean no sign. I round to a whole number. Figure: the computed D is 209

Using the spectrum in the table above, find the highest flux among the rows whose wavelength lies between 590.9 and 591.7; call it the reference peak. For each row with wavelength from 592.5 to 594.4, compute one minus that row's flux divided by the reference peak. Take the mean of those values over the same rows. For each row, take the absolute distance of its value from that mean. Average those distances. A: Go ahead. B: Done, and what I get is 0.028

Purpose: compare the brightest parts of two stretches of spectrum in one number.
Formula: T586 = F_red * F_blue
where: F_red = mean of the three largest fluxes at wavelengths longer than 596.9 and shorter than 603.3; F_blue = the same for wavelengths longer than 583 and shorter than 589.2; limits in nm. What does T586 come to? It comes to 1265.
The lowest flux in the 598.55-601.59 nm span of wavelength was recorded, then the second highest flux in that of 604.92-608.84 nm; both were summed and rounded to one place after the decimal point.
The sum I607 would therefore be 69.8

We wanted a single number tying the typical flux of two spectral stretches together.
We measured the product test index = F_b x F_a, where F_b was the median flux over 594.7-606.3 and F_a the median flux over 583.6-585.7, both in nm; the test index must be 1095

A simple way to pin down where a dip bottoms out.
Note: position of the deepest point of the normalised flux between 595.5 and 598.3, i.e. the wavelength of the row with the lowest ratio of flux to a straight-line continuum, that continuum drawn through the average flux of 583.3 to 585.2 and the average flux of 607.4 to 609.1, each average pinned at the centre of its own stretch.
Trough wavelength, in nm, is 595.662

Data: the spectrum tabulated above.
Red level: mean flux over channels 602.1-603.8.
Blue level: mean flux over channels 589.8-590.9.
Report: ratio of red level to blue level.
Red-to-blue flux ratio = 1.10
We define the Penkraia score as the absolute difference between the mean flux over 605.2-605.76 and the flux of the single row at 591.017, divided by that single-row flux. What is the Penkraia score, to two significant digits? 0.15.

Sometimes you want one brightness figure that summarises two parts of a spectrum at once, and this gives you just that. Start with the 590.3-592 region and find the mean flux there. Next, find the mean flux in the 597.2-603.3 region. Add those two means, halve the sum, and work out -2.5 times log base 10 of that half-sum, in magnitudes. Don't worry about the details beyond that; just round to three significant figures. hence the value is -3.80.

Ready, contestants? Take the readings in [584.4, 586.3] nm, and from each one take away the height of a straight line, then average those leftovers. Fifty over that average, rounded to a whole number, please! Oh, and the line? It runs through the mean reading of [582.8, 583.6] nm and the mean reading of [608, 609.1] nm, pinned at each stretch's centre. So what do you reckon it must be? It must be 32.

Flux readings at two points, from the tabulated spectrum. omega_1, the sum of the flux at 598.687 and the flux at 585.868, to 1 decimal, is 66.7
